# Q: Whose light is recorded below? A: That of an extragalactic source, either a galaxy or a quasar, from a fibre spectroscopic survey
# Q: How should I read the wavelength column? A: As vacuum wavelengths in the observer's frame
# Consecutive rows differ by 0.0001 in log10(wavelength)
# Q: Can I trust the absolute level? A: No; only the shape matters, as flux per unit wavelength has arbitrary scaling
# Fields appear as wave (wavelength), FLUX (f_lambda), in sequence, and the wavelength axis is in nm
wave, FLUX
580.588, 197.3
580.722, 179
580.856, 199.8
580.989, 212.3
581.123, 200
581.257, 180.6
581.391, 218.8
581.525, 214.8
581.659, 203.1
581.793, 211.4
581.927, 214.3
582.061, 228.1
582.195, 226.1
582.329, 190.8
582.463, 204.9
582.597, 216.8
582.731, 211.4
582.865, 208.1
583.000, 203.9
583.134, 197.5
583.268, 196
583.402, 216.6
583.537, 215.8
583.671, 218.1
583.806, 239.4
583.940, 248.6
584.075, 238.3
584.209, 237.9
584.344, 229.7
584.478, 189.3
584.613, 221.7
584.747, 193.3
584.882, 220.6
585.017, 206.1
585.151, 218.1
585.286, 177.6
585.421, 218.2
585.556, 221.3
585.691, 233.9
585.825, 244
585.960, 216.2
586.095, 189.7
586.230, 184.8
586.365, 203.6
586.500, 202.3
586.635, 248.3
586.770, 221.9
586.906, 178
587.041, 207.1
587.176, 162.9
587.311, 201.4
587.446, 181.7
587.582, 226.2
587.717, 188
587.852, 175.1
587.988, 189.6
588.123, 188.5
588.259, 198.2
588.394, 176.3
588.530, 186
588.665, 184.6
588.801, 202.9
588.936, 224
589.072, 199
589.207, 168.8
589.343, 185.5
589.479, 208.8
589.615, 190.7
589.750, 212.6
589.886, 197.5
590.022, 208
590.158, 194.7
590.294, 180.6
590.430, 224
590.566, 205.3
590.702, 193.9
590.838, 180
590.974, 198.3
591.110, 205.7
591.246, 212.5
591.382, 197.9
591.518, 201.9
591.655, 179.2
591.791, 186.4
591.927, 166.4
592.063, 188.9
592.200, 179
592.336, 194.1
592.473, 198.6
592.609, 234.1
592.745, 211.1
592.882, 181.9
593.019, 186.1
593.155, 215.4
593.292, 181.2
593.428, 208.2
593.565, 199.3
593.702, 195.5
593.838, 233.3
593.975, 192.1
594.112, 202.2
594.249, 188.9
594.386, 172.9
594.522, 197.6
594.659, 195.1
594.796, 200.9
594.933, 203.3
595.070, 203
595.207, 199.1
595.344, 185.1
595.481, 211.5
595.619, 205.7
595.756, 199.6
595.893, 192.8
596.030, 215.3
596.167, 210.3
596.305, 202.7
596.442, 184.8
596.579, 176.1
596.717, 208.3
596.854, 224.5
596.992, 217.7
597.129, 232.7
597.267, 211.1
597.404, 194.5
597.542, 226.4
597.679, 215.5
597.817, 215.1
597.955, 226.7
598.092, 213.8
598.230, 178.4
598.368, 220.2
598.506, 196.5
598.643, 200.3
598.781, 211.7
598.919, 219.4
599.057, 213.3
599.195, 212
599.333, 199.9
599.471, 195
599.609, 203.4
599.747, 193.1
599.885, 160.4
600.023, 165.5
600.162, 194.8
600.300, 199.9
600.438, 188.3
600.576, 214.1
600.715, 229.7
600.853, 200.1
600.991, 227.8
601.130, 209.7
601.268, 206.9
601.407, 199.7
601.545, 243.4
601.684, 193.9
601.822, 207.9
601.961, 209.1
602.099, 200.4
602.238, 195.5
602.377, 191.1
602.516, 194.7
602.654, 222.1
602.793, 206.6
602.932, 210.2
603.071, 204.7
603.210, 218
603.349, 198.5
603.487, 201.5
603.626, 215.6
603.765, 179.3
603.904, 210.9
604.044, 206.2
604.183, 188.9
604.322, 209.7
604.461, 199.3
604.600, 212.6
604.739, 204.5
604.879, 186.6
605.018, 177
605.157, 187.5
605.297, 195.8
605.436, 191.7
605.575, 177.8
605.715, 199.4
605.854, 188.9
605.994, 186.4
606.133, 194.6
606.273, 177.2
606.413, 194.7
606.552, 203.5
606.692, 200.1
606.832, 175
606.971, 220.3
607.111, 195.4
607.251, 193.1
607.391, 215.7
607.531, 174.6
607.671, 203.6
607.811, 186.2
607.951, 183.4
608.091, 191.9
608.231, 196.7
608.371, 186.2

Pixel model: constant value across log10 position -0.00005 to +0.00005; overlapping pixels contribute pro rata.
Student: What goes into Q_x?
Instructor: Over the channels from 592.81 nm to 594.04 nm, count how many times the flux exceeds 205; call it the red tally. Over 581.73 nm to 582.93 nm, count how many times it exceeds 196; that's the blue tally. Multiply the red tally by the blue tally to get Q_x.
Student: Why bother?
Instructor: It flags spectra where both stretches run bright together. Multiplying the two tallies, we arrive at 24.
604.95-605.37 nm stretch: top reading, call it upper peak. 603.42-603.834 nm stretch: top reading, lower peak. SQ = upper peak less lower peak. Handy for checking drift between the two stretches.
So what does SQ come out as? -20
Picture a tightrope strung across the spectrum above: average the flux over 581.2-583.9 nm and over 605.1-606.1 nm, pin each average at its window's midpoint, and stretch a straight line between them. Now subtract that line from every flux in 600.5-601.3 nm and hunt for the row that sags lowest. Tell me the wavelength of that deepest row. 600.853 nm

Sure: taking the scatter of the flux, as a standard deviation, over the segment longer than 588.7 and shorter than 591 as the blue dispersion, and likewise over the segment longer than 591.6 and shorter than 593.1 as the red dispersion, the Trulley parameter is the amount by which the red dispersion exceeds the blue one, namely 3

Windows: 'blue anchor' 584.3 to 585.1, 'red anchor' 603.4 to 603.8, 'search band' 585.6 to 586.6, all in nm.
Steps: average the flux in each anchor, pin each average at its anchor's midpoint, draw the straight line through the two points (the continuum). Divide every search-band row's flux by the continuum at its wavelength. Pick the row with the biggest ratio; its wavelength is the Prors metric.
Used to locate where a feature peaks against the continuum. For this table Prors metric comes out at 585.825 nm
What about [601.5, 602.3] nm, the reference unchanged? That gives 601.545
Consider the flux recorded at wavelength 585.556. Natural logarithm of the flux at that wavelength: 5.40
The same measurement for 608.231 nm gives 5.28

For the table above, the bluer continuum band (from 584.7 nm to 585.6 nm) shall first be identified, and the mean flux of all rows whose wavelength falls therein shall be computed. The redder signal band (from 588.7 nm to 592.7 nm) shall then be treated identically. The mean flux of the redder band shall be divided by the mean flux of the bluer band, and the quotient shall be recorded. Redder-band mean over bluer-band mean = 0.949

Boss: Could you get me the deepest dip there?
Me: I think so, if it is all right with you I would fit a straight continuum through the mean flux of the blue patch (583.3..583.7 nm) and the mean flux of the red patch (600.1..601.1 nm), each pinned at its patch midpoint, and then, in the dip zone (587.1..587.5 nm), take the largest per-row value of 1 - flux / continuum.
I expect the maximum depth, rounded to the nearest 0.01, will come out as 0.24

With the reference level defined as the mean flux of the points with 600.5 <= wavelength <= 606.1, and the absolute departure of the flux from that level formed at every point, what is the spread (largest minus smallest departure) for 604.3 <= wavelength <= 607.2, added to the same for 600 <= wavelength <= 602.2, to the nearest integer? 65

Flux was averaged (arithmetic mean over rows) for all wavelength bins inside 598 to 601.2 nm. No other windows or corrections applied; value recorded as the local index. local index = 202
